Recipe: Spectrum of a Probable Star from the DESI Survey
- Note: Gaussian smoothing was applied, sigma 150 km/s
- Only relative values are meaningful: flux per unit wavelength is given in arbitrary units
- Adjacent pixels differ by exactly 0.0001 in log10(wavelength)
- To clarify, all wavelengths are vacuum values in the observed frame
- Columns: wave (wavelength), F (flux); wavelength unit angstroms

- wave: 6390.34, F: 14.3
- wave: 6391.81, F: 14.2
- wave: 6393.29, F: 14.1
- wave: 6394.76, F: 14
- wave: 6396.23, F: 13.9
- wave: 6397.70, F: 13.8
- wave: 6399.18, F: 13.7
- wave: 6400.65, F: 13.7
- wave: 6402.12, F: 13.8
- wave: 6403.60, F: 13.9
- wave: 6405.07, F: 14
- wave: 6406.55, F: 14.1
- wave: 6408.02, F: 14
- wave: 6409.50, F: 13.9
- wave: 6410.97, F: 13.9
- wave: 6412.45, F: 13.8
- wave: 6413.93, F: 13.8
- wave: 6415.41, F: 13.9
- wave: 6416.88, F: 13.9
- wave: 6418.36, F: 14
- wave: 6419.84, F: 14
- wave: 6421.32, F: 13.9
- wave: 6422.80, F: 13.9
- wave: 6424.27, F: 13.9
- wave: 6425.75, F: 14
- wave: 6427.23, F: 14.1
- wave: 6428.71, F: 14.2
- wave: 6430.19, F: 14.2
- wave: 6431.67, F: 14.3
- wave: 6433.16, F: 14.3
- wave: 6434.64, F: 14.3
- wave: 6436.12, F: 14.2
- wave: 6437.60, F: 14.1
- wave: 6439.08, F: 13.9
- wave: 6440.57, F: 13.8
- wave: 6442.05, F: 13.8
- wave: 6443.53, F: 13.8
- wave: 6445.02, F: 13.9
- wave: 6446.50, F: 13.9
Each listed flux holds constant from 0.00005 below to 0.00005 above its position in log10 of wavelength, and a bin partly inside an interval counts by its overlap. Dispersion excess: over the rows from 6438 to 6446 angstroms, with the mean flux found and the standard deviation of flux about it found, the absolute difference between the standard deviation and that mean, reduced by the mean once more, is -0.05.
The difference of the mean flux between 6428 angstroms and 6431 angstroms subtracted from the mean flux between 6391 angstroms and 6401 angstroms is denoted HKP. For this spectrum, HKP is -0.29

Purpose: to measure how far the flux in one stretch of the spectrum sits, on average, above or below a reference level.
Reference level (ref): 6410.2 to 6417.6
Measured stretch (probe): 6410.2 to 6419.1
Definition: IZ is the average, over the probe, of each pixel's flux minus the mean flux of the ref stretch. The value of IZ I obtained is 0.02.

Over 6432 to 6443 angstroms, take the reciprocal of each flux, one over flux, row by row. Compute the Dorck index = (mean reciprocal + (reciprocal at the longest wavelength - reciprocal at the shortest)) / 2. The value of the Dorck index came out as 0.0368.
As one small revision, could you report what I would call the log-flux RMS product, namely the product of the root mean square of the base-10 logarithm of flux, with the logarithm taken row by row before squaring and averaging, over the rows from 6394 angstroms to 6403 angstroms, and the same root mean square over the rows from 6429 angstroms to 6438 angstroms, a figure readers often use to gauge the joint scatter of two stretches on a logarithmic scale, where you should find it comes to 1.32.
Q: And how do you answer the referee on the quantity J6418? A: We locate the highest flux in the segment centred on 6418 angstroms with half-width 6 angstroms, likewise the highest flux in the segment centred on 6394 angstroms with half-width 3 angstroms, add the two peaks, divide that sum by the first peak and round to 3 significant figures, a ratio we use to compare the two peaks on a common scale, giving 2.01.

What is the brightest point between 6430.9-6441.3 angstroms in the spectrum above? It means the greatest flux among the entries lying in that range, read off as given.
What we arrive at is 14.3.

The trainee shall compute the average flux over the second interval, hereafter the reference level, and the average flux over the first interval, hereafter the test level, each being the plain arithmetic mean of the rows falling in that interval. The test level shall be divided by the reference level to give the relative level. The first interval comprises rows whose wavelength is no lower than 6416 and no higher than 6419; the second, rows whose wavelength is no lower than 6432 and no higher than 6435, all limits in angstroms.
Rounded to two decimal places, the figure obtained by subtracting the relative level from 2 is 1.02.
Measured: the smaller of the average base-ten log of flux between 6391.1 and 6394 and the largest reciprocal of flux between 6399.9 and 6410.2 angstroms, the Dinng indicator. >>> 0.0730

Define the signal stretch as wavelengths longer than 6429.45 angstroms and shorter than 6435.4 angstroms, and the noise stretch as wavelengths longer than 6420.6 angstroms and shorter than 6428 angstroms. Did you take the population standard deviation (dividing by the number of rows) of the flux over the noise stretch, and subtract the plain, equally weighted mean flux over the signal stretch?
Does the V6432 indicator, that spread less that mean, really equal -14.2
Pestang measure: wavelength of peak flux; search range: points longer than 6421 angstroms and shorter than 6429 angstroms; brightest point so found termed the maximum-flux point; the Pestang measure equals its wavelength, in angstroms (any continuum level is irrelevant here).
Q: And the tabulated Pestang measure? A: 6428.71 angstroms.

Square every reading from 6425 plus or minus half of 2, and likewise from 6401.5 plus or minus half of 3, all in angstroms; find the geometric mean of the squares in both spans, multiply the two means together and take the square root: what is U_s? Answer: 192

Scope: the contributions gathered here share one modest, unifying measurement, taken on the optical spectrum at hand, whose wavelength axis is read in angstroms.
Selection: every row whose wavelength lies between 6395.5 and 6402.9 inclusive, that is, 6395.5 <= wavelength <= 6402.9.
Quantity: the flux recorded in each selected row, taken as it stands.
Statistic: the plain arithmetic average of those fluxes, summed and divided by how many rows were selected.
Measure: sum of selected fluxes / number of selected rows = 13.78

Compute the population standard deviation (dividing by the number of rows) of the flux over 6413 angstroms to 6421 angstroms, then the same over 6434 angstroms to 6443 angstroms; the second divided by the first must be 2.6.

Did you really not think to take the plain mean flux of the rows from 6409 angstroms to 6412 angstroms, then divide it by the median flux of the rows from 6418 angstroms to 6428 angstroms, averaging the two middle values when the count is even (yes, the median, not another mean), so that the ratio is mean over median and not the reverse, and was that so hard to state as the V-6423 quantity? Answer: 0.993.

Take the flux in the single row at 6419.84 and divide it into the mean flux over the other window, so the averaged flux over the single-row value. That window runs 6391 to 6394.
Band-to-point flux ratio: 1.01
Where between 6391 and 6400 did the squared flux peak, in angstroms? 6391.81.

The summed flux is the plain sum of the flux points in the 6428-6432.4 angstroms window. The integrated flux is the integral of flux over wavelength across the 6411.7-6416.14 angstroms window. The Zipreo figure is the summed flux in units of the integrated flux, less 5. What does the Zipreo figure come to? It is -4.303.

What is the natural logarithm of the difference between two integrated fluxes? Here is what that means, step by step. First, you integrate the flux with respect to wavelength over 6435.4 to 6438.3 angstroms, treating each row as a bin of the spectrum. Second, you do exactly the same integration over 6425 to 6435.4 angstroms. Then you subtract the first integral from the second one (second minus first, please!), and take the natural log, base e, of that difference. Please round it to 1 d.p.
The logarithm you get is 4.7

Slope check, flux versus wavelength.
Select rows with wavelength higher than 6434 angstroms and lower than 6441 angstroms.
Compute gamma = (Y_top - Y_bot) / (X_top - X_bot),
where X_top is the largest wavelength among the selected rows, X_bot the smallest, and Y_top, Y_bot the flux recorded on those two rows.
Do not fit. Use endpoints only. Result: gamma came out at -0.08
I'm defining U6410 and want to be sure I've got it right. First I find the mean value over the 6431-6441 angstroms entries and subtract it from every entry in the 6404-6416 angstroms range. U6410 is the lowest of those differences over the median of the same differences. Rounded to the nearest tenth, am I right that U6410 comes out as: 1.4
